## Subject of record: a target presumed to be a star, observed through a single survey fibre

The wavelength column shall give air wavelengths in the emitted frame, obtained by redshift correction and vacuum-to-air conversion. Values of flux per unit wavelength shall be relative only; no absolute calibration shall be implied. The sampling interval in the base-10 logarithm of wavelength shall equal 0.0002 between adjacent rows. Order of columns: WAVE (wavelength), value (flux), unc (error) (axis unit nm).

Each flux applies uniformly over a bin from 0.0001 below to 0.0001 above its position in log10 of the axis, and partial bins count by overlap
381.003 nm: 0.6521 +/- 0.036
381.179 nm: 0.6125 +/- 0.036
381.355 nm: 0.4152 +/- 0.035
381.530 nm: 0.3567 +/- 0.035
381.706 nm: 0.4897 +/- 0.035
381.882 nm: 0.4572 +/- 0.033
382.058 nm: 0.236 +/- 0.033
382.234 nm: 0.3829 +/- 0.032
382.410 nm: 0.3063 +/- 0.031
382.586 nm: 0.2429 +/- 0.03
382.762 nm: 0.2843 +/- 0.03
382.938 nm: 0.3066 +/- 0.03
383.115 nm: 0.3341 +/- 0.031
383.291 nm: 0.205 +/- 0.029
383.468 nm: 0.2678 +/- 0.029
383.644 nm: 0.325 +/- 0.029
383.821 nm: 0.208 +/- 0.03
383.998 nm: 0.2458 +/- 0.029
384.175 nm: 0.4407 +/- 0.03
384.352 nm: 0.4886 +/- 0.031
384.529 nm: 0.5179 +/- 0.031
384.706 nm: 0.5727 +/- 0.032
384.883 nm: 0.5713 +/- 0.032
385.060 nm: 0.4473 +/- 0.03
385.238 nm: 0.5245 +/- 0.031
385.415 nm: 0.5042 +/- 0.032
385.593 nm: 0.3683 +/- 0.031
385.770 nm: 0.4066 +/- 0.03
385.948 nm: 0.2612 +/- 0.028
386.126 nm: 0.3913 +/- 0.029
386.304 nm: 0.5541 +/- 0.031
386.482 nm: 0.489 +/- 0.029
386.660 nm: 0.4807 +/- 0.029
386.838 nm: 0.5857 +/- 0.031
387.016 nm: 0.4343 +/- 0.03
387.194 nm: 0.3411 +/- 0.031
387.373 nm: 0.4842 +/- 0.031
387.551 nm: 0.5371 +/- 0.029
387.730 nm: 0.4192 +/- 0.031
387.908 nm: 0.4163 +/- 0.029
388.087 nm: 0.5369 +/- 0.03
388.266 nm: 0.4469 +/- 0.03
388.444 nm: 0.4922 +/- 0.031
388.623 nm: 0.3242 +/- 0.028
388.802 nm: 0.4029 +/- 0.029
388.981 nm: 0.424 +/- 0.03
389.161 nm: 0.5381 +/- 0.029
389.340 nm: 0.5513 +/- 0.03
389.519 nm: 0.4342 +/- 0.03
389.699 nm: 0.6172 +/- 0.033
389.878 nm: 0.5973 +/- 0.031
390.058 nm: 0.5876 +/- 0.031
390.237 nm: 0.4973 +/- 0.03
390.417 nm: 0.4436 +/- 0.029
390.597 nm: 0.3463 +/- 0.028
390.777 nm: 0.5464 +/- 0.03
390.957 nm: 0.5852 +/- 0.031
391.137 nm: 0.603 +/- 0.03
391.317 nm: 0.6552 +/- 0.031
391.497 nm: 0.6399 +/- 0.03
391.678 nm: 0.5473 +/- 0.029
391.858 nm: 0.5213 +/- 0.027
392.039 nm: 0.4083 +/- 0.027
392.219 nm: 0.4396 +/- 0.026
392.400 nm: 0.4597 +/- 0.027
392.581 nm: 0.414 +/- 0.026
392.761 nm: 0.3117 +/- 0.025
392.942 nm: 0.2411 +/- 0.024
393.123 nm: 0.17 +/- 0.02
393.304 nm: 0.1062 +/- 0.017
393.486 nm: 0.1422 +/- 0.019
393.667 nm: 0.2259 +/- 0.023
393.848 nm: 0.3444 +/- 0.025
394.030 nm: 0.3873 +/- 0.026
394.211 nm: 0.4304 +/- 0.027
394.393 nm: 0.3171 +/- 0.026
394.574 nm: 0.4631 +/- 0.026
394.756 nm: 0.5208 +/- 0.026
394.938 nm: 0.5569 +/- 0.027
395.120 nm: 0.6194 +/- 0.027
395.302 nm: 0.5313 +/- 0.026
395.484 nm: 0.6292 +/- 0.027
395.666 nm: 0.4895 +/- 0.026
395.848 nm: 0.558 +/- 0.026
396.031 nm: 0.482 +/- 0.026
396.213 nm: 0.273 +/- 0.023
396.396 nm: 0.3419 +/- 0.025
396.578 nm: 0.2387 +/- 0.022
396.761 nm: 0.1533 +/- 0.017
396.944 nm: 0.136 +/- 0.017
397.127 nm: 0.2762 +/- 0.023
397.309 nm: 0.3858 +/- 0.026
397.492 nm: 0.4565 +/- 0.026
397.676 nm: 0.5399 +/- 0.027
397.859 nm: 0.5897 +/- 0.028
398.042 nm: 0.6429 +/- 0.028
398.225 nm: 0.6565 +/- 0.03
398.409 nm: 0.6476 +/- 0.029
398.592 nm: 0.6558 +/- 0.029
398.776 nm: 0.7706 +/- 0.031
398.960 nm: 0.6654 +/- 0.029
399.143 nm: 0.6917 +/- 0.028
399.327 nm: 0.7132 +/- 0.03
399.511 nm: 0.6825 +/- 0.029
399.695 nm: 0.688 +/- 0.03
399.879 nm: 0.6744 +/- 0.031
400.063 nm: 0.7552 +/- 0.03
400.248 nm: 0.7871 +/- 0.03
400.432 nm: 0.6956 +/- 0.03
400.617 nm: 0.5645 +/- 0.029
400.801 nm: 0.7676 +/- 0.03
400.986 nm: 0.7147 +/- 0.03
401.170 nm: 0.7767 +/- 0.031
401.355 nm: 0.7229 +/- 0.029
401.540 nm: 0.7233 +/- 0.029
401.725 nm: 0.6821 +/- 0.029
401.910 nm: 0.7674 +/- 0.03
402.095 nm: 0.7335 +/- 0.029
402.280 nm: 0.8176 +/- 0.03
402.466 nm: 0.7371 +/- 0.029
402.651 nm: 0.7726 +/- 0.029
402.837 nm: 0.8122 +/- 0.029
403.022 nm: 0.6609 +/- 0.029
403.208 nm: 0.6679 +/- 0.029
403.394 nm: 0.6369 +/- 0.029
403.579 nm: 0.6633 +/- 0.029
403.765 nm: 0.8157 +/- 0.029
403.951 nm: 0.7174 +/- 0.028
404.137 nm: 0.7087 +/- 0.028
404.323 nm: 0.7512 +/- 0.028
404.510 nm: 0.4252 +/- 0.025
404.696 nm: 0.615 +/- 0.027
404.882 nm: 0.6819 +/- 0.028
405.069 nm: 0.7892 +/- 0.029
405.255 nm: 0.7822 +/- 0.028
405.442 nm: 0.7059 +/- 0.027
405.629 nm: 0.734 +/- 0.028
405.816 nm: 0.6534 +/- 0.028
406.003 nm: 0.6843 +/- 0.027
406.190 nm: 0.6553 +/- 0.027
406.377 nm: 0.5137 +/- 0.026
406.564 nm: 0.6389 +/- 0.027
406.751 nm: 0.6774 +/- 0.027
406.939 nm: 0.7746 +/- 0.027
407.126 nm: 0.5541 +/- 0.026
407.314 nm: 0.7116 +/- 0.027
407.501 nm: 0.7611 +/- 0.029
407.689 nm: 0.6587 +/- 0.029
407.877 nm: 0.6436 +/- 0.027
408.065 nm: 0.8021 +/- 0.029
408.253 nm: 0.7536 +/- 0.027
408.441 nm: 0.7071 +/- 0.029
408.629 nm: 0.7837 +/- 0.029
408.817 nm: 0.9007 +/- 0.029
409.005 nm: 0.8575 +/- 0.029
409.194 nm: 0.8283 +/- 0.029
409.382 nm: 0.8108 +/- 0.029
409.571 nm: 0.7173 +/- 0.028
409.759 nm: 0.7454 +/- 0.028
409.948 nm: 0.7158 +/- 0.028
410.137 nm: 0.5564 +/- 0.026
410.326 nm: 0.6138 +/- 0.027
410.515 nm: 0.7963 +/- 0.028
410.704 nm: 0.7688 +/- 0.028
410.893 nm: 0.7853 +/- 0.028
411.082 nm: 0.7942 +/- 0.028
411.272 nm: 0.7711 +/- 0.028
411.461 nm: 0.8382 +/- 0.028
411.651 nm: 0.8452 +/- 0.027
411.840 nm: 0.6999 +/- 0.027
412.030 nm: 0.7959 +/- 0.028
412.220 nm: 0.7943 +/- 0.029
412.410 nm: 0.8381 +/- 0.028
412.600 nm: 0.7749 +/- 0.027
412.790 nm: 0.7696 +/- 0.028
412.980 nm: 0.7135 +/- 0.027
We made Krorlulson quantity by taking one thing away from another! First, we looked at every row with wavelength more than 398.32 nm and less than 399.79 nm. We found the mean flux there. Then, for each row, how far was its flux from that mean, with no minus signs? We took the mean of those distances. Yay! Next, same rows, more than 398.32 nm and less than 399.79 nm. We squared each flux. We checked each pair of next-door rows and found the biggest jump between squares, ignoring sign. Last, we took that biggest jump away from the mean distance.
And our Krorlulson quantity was -0.14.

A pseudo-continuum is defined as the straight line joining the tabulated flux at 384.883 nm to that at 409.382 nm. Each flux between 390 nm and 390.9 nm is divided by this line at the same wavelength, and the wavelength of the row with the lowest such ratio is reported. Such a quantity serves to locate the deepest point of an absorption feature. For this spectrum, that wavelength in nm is 390.597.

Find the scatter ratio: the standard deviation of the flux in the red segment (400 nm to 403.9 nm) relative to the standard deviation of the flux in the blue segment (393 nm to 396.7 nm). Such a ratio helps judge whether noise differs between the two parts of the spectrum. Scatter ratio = 0.41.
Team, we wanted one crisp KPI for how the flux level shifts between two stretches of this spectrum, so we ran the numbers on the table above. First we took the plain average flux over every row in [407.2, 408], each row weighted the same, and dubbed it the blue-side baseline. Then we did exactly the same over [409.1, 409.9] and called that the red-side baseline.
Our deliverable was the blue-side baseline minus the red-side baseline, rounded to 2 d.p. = -0.08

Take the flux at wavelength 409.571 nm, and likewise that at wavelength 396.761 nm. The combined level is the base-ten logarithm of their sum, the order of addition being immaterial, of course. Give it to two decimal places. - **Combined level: -0.06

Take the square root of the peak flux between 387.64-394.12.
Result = 0.81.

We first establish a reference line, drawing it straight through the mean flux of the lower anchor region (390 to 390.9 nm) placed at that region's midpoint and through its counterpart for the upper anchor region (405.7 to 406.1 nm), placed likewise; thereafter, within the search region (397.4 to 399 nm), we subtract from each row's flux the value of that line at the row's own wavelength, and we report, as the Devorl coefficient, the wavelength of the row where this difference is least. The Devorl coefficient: 397.492 nm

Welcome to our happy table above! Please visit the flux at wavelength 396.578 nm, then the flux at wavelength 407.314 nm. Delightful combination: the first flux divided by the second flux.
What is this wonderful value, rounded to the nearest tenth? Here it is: 0.3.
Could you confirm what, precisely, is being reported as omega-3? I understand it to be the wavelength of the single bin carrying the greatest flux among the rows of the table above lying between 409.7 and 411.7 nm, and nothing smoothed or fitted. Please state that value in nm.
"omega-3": 411.651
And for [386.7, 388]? 386.838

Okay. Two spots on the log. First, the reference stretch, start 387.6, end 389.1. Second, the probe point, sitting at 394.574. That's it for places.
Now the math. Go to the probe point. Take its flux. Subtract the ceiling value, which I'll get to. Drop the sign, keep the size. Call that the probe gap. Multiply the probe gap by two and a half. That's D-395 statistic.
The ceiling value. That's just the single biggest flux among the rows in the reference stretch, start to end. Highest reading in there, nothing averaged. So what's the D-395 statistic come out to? 0.18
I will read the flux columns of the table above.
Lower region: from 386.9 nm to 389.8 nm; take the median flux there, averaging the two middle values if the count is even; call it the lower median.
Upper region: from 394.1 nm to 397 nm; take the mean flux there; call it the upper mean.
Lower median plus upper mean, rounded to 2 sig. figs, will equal 0.86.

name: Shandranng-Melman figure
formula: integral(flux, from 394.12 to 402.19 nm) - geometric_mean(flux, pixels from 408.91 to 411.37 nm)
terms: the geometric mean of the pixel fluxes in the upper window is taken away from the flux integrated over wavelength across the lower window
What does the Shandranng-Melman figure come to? 3.9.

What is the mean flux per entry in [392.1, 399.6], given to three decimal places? 0.448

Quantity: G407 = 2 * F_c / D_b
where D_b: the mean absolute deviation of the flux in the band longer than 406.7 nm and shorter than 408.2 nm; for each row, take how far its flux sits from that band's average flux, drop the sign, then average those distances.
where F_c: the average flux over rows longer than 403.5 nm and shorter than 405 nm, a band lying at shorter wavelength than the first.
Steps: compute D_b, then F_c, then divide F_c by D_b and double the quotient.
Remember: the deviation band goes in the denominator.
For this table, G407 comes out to 20.9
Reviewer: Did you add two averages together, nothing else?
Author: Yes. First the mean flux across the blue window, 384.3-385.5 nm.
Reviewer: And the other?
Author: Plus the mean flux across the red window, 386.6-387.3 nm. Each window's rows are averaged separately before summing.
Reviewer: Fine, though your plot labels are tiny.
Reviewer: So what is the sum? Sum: 0.98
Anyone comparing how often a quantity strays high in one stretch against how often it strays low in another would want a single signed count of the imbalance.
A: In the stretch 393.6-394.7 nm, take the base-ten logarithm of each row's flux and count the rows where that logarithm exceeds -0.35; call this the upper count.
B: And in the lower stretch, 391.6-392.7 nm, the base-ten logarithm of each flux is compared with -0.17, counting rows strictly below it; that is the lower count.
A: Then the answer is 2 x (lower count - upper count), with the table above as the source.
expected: 10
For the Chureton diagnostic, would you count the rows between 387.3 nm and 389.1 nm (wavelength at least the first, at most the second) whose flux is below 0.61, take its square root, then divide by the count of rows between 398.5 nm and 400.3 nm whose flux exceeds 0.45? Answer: 0.32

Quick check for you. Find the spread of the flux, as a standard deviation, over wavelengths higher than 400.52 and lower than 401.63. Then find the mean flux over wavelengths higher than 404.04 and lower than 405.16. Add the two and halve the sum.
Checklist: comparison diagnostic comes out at 0.37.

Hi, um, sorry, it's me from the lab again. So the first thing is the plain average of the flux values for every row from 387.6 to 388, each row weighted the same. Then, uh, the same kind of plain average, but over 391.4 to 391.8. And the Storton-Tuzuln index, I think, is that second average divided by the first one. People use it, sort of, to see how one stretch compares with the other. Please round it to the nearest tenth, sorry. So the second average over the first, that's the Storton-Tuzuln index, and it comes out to 1.4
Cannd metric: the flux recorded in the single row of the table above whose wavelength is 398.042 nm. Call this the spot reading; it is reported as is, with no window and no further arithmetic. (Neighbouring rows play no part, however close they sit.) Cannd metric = 0.6429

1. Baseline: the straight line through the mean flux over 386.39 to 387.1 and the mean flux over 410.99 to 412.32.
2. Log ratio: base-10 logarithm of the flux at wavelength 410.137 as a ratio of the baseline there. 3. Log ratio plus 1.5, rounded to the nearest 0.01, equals 1.36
